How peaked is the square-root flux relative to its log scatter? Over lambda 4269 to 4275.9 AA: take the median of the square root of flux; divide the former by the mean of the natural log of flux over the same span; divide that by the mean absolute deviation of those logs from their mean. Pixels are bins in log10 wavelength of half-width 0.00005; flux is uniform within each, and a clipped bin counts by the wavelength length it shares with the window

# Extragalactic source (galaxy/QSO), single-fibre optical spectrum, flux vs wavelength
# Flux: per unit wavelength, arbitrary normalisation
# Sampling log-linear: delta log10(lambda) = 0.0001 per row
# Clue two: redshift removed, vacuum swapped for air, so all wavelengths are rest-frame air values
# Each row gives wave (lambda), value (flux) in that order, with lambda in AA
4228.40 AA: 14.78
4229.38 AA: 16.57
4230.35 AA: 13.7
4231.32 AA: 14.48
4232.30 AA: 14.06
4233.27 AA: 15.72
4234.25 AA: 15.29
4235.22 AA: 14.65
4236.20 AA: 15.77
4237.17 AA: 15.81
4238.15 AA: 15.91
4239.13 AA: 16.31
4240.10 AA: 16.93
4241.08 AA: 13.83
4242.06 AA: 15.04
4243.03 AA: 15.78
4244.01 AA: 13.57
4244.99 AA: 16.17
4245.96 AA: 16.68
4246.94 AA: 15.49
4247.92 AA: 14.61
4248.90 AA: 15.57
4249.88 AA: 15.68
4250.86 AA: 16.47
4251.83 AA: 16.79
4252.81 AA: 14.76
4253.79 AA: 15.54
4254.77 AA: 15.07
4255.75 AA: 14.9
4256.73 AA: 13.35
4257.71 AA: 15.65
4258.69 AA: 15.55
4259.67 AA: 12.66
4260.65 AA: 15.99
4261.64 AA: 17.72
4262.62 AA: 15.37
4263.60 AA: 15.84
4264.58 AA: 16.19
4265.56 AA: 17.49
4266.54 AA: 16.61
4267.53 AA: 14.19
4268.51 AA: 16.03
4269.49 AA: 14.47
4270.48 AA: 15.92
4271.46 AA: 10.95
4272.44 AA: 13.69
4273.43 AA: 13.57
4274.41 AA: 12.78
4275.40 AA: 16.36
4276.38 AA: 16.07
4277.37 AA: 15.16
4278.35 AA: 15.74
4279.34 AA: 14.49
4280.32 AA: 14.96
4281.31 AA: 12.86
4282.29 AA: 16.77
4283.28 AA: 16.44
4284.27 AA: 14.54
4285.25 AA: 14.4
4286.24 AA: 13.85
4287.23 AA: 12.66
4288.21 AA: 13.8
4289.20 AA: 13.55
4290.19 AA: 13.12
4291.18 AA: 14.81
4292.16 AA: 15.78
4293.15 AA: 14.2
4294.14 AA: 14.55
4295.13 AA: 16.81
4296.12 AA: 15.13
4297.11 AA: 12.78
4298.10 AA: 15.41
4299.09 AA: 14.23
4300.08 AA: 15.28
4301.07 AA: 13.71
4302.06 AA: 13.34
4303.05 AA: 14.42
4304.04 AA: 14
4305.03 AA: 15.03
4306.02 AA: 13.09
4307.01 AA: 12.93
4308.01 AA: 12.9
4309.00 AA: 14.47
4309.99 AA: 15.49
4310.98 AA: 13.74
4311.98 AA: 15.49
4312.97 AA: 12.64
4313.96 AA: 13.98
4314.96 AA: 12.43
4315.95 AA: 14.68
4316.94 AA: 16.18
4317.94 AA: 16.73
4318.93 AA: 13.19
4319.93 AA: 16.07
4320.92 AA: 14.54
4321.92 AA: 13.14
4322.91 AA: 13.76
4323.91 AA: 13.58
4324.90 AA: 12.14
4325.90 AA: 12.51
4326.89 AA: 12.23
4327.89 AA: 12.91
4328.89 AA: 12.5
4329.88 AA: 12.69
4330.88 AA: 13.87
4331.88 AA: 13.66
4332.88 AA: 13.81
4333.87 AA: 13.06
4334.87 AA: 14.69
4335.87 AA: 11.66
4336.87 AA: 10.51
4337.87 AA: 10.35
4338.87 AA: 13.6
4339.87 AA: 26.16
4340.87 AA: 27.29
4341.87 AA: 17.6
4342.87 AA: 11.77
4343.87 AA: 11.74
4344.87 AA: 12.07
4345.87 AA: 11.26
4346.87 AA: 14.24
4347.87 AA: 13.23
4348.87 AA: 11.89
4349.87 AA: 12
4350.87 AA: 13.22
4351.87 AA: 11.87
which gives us 14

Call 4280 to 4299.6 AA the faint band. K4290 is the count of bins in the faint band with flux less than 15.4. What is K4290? 15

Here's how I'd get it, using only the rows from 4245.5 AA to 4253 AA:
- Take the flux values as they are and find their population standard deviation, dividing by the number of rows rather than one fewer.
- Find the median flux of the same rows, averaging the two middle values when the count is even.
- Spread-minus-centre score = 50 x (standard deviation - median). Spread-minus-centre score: -742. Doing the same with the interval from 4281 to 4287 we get -654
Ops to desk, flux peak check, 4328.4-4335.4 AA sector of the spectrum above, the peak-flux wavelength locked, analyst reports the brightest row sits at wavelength 4334.87 AA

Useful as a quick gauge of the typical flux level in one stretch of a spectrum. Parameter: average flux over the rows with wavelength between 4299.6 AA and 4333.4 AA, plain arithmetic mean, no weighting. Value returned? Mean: 13.9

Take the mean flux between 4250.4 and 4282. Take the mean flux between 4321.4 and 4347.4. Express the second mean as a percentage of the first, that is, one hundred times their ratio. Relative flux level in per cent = 92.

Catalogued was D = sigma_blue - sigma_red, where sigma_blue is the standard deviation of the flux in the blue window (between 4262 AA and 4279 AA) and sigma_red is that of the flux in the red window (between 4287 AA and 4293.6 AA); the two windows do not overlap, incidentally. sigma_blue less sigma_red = 0.6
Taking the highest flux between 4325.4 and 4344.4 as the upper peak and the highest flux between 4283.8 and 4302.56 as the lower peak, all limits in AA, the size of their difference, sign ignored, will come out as 10.5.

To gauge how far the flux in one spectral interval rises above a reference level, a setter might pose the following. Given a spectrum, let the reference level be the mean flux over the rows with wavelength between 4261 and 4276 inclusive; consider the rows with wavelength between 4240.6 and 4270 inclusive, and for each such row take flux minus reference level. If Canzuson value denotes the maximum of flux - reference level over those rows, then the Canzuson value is 2.57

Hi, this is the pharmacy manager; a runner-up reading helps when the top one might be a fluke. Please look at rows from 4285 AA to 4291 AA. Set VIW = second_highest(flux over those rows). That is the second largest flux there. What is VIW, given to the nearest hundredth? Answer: 13.85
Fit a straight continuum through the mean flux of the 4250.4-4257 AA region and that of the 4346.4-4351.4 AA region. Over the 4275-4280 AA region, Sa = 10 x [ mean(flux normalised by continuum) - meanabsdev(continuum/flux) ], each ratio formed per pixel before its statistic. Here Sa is 10.2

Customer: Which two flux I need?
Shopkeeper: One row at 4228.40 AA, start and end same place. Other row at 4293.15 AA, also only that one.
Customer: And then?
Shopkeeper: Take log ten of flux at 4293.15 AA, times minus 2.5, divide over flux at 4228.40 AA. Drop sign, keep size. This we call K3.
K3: 0.195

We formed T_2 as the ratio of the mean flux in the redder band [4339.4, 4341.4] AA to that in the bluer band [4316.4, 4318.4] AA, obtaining 1.62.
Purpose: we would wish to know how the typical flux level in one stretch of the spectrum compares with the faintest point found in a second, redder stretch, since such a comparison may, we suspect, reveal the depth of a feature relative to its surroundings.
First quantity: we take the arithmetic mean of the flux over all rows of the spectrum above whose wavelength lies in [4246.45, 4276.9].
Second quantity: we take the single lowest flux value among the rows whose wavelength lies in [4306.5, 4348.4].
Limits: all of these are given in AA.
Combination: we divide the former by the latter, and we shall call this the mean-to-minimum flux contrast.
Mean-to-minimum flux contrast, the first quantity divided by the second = 1.47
